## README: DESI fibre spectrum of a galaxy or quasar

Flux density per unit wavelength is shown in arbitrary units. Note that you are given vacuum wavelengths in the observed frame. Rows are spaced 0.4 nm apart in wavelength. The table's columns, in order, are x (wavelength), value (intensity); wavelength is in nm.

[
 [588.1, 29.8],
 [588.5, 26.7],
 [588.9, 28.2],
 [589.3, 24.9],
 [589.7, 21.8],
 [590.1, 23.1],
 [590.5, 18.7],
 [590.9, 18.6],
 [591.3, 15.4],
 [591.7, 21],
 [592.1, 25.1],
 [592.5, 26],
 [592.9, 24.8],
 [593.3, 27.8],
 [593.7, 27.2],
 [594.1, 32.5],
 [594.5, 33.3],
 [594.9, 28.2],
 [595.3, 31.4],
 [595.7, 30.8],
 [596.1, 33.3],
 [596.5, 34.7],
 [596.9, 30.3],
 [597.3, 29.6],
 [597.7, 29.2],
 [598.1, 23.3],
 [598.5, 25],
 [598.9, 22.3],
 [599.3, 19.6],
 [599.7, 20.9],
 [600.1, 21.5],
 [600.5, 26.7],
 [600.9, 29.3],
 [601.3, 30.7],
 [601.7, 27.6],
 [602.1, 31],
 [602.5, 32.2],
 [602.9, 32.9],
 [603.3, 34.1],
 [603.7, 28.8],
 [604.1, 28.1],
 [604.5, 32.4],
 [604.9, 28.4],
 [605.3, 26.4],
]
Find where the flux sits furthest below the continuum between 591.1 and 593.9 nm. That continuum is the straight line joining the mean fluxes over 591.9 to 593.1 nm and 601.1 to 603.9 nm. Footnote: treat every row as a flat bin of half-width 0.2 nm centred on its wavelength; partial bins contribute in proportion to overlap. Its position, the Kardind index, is 591.3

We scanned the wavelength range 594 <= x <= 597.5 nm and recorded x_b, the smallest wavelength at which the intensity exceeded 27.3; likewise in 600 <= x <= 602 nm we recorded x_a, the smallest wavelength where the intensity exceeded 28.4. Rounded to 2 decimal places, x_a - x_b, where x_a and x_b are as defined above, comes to 6.80 nm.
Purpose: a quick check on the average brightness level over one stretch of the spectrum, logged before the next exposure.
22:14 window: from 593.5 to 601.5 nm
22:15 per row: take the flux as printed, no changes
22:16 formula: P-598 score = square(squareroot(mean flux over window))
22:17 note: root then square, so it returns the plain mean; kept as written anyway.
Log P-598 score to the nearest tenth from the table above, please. 28.0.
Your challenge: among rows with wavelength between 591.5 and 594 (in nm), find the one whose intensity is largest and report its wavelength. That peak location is 593.3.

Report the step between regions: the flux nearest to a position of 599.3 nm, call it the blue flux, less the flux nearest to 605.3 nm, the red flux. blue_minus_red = -6.8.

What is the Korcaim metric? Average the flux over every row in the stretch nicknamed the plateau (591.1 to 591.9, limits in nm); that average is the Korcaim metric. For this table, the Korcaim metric 18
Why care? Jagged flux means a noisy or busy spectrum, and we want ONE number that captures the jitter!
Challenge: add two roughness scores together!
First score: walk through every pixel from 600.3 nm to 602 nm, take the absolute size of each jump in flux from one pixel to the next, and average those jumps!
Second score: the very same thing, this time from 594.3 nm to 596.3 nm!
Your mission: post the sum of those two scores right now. 5.2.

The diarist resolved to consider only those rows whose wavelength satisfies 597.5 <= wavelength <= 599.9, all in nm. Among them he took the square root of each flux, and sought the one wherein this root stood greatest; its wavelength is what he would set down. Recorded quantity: 597.7 nm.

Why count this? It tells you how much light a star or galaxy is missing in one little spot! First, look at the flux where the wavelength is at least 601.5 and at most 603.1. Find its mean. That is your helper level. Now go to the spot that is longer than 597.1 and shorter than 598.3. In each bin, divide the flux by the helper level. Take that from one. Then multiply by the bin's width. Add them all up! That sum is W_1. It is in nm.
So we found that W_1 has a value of 0.14 nm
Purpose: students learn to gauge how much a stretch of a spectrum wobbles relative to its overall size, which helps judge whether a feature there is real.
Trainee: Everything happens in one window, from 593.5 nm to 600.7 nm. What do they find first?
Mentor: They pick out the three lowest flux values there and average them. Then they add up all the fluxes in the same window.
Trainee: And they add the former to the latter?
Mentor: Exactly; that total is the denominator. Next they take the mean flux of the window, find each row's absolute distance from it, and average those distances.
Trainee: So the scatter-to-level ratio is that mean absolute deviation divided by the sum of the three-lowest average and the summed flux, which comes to 0.0076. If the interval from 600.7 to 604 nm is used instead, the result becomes 0.0063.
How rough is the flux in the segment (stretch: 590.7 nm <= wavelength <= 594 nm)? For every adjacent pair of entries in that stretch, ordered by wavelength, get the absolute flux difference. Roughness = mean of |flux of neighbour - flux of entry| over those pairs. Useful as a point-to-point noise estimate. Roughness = 2.66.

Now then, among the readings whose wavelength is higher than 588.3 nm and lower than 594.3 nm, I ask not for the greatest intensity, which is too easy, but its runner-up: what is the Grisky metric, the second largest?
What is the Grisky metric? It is 28.2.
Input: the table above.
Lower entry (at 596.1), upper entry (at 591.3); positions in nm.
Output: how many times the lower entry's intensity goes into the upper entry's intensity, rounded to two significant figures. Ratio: 0.46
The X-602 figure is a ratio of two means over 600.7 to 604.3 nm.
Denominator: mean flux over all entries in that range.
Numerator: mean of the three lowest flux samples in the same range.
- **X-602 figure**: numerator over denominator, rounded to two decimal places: 0.92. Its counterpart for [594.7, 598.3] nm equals 0.89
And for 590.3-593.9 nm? 0.77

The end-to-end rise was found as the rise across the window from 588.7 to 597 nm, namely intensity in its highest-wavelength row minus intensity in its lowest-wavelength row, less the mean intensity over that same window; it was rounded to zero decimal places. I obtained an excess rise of -24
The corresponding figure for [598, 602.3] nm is -18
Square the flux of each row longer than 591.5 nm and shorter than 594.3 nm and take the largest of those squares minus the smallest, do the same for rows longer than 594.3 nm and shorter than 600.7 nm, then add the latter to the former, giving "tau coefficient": 1435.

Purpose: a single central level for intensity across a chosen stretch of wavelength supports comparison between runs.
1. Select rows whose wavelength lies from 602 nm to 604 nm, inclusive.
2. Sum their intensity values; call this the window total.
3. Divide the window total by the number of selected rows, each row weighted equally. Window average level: 32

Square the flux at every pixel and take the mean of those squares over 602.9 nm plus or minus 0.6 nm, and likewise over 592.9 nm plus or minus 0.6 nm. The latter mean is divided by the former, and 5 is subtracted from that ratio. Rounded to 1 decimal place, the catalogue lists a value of -4.4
